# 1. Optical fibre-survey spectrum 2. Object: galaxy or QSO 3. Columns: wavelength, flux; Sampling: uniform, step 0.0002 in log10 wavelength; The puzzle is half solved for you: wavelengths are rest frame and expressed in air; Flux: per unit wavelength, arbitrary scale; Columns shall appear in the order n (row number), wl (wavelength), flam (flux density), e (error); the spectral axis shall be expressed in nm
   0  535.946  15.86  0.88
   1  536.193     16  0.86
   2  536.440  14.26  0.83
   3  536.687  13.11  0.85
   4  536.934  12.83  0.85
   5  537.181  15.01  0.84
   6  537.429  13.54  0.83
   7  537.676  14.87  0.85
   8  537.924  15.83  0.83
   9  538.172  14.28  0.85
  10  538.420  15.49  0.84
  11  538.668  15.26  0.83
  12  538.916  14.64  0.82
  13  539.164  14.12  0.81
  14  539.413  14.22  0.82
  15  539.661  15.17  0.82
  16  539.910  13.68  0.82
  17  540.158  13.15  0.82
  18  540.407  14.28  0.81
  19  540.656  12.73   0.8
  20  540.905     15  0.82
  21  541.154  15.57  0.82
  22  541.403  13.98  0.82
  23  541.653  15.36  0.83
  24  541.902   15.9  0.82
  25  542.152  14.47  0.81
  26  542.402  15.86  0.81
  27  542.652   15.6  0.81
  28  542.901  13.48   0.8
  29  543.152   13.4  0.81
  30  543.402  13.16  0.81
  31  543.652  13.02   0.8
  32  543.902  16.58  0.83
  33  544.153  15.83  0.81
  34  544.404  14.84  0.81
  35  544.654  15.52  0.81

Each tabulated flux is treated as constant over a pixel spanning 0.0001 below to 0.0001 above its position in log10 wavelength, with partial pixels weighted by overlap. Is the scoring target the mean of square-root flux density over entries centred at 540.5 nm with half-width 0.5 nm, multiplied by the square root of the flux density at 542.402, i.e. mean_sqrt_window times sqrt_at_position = 14.8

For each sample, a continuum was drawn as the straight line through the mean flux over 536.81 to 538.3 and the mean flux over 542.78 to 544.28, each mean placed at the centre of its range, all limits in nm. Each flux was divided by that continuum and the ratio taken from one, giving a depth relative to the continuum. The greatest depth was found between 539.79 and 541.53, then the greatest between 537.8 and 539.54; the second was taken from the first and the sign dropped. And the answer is 0.09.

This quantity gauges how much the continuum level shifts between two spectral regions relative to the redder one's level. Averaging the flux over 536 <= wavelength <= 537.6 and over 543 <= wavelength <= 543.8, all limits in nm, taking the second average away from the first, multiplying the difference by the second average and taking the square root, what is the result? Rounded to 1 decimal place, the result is 3.5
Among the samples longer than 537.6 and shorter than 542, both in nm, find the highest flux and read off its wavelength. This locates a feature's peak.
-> 541.902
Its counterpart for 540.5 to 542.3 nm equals 541.902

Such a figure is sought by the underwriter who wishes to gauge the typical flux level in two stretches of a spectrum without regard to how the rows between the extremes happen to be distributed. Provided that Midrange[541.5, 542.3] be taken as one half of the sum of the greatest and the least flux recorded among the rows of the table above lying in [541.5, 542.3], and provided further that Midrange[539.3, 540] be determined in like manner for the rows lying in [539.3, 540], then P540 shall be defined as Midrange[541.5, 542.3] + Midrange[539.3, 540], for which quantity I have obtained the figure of 29.6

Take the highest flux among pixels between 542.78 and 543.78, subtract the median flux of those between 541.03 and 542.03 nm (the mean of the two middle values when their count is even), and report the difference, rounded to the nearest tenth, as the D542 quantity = -2.0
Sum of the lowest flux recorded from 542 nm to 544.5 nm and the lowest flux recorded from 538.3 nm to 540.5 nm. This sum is 26.2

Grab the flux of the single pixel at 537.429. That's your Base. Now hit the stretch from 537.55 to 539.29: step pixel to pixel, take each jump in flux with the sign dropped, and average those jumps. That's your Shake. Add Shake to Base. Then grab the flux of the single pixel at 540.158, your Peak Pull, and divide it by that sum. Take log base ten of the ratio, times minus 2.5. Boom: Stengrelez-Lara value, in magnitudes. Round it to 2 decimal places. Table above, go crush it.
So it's 0.10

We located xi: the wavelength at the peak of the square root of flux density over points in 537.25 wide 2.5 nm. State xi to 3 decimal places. 536.193 nm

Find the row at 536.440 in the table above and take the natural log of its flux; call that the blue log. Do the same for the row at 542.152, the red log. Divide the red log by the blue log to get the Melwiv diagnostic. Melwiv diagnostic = 1.01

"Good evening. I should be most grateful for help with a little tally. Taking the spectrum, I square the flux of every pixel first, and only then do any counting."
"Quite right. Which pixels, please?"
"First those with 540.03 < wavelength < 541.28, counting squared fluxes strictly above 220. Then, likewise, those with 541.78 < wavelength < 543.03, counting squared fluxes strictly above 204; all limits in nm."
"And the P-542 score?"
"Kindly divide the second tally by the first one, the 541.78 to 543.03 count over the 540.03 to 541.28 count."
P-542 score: 2.0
